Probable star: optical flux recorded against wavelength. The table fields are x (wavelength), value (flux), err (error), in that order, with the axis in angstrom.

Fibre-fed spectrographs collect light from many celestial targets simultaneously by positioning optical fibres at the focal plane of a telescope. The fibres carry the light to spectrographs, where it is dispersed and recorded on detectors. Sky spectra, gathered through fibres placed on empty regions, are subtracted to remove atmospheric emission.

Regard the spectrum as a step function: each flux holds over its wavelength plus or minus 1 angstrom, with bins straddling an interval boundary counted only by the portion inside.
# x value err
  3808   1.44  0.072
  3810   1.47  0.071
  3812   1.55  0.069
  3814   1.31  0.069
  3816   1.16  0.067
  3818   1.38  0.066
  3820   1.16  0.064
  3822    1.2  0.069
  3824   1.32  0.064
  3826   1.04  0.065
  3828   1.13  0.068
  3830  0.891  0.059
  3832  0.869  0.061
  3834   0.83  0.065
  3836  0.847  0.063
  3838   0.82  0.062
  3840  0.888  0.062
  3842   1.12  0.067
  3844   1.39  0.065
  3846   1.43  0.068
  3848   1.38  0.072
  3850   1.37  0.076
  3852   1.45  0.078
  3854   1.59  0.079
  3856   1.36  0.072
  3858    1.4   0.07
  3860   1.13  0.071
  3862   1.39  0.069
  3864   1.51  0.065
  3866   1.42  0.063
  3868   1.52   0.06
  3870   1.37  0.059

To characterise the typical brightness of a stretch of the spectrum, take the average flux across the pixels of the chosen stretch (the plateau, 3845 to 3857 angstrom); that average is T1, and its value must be 1.43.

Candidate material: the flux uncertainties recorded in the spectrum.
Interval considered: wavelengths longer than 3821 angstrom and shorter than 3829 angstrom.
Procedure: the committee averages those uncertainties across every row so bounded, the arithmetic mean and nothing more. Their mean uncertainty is 0.0665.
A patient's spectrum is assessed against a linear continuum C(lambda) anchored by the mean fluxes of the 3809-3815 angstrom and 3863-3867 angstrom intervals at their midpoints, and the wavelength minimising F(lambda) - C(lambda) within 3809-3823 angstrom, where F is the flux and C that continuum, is 3820 angstrom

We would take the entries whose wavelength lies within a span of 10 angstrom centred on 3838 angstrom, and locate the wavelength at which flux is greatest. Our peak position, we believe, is 3842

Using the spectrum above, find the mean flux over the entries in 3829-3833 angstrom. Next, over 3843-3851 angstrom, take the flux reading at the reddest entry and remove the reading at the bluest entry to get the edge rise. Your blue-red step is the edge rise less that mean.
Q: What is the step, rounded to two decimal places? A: -0.90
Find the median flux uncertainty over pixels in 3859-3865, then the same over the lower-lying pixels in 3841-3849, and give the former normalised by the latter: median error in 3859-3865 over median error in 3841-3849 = 1.022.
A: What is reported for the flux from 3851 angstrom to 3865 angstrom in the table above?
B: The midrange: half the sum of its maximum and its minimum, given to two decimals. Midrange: 1.36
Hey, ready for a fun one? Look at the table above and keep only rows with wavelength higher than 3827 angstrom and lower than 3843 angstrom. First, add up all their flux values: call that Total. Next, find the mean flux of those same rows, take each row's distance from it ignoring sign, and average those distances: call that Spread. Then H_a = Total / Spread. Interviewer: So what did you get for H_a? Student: 74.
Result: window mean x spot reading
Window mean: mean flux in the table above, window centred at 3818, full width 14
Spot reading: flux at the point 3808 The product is 1.87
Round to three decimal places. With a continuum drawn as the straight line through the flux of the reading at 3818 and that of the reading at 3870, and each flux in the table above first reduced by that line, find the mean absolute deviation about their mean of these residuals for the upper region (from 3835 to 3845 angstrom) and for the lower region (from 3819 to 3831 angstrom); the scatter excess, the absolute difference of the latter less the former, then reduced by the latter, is -0.016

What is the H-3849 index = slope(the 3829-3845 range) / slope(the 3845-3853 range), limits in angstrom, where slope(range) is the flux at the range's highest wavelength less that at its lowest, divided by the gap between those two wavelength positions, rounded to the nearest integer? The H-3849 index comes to 11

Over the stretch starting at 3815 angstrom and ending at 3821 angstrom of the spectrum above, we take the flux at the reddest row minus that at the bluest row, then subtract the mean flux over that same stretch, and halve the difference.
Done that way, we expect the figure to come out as -0.62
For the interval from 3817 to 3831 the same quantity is -0.82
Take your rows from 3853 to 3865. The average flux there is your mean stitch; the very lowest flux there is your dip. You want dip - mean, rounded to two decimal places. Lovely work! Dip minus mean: -0.27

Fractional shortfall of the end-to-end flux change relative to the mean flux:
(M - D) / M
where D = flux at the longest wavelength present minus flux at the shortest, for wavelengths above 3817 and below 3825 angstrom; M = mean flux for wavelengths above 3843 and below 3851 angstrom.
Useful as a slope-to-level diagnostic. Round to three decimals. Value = 1.043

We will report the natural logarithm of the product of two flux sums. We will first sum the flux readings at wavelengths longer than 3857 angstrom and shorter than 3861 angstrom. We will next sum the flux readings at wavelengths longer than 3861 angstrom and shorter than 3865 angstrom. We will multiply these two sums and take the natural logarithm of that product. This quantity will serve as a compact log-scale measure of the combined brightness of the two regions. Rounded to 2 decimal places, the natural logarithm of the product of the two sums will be 1.99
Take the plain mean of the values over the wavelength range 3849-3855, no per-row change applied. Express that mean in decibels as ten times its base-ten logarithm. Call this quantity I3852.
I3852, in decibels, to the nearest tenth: 1.7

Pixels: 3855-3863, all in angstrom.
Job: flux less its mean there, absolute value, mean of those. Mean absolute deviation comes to 0.095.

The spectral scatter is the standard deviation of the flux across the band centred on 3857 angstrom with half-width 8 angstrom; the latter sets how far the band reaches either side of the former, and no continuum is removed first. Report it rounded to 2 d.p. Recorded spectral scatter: 0.13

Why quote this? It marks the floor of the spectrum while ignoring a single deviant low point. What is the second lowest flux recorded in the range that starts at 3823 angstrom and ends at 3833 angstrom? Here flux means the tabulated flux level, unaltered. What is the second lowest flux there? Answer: 0.891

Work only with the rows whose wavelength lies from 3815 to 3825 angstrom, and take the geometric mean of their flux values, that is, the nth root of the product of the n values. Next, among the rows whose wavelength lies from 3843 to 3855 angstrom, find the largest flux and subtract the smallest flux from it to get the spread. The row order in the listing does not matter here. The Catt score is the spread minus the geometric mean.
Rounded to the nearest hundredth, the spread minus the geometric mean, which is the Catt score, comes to -1.02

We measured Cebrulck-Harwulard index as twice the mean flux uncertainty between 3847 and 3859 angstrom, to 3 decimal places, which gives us 0.149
